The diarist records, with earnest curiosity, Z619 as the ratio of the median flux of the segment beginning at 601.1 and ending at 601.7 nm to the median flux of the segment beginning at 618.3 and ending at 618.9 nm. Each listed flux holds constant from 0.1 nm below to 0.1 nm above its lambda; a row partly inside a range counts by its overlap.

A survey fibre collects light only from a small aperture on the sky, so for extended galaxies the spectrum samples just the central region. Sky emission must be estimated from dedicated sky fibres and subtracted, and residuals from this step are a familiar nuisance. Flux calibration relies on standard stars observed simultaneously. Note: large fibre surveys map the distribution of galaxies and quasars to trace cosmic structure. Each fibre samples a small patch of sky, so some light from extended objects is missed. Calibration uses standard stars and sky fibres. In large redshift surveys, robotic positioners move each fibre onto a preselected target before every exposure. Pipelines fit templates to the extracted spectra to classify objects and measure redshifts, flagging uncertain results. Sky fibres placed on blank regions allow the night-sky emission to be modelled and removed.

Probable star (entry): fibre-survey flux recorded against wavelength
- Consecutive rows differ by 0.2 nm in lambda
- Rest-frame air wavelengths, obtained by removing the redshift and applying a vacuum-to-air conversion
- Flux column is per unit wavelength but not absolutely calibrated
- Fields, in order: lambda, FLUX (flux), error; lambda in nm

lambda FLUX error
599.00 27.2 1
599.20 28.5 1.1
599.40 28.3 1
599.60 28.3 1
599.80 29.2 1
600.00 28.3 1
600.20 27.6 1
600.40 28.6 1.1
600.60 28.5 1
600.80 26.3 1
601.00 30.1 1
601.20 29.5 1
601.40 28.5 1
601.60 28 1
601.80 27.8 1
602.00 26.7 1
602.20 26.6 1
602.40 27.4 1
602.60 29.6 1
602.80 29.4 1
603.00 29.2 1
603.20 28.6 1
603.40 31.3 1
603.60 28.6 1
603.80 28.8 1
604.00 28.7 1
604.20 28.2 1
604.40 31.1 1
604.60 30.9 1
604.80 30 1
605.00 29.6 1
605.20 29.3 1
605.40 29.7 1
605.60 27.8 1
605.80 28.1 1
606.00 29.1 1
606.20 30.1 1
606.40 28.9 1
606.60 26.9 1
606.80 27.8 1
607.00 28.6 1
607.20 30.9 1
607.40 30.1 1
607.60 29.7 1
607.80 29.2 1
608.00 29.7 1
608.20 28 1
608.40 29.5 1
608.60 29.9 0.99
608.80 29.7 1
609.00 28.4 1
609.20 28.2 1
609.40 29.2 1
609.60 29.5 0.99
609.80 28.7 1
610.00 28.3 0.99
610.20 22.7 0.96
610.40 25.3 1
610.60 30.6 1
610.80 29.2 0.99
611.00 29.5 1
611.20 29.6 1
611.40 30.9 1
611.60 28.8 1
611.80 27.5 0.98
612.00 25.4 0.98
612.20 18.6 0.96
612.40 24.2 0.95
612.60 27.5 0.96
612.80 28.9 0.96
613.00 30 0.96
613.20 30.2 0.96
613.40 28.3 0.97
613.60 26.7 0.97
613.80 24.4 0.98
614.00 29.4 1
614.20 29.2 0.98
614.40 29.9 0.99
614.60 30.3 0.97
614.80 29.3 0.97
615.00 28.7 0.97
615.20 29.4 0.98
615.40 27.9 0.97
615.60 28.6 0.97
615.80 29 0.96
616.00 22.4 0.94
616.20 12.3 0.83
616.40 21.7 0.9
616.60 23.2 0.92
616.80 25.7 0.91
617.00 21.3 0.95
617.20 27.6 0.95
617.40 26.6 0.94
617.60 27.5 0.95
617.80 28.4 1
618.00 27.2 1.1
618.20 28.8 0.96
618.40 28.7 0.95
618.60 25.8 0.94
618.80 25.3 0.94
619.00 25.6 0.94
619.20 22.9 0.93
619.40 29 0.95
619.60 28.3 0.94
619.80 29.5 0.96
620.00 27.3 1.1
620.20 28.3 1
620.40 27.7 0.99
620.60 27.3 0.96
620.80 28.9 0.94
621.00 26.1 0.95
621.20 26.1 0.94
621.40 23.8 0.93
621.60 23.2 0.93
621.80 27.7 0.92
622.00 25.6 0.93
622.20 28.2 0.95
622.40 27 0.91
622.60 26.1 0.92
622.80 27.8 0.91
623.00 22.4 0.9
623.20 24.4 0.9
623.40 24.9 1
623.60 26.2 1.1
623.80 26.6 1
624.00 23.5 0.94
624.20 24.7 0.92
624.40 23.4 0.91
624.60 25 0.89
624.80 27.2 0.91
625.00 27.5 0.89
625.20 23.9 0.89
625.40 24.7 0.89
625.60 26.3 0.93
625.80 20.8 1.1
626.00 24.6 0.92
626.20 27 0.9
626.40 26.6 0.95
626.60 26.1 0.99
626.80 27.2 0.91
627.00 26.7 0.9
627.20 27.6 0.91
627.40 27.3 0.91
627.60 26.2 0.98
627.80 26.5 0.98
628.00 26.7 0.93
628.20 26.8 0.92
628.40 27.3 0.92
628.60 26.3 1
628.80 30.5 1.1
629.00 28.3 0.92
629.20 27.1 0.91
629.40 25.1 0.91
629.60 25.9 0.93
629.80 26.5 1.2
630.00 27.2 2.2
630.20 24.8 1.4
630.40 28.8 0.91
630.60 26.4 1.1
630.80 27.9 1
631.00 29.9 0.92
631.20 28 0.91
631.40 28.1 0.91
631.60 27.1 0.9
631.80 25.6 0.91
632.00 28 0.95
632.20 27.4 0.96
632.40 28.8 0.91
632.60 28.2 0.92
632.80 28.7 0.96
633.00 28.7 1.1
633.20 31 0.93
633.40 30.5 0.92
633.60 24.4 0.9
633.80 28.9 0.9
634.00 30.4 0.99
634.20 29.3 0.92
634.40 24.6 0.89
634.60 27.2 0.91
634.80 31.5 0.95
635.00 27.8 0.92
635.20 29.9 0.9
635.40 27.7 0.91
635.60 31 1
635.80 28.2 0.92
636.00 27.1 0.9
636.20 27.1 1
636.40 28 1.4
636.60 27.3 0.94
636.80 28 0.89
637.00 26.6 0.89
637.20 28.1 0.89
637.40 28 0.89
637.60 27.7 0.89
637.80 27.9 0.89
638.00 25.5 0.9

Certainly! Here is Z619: 1.10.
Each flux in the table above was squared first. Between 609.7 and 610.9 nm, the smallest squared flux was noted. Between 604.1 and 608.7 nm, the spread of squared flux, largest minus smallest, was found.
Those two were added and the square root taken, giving 28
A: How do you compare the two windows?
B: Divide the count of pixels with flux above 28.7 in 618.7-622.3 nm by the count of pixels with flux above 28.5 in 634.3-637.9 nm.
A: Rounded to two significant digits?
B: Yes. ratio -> 1.0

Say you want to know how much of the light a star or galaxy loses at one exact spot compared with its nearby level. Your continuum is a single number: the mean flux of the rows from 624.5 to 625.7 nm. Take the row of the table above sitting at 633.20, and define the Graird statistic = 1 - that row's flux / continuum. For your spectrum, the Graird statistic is -0.20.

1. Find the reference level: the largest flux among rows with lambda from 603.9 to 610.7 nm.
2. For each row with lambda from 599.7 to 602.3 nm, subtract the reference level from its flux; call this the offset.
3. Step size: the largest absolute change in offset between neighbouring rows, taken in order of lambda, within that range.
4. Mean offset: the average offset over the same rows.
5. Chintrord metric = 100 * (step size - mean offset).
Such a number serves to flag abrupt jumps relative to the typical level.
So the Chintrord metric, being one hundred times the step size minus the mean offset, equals 677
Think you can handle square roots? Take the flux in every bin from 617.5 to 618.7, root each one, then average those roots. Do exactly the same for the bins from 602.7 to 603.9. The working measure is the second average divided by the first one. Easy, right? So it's 1.03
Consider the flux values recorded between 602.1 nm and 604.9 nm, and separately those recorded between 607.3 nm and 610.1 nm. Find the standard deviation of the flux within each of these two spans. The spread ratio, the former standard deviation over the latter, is 1.9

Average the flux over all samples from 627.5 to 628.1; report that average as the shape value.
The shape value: 26.5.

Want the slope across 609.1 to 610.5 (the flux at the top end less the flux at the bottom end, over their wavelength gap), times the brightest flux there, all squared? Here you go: 5083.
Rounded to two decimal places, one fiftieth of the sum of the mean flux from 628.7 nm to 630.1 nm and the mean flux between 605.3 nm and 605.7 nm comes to 1.12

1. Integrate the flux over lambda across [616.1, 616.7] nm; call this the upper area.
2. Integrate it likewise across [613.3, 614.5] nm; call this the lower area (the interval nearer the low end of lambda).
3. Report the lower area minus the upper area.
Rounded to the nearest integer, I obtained 22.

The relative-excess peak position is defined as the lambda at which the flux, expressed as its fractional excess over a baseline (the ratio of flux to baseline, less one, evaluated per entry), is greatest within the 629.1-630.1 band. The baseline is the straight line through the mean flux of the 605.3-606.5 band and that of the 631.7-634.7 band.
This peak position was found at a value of 630.00 nm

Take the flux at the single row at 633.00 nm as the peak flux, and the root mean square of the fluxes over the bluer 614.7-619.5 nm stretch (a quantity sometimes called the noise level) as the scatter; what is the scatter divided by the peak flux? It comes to 0.91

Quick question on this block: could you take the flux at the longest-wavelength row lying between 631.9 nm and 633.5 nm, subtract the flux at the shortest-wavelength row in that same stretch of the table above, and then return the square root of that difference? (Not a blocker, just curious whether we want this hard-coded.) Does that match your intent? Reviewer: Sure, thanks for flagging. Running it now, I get 1.6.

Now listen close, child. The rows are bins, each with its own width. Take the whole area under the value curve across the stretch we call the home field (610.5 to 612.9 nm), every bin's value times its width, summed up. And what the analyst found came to 66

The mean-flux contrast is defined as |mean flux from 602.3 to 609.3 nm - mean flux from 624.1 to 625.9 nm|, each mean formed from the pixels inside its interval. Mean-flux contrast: 4.3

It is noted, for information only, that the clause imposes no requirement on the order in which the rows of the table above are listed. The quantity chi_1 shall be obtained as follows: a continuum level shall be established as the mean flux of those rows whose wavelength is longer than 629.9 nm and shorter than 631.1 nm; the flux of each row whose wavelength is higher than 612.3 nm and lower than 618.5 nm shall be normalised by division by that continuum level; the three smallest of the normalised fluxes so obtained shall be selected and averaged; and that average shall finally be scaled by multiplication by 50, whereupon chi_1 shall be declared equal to 33.5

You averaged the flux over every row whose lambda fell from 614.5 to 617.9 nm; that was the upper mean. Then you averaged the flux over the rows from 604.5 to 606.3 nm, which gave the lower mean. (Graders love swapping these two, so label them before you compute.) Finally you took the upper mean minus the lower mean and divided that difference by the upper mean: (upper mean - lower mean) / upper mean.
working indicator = -0.14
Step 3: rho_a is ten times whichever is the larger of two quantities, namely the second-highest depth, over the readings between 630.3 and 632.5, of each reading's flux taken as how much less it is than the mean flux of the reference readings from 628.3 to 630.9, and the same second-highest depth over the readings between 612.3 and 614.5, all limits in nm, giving 27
